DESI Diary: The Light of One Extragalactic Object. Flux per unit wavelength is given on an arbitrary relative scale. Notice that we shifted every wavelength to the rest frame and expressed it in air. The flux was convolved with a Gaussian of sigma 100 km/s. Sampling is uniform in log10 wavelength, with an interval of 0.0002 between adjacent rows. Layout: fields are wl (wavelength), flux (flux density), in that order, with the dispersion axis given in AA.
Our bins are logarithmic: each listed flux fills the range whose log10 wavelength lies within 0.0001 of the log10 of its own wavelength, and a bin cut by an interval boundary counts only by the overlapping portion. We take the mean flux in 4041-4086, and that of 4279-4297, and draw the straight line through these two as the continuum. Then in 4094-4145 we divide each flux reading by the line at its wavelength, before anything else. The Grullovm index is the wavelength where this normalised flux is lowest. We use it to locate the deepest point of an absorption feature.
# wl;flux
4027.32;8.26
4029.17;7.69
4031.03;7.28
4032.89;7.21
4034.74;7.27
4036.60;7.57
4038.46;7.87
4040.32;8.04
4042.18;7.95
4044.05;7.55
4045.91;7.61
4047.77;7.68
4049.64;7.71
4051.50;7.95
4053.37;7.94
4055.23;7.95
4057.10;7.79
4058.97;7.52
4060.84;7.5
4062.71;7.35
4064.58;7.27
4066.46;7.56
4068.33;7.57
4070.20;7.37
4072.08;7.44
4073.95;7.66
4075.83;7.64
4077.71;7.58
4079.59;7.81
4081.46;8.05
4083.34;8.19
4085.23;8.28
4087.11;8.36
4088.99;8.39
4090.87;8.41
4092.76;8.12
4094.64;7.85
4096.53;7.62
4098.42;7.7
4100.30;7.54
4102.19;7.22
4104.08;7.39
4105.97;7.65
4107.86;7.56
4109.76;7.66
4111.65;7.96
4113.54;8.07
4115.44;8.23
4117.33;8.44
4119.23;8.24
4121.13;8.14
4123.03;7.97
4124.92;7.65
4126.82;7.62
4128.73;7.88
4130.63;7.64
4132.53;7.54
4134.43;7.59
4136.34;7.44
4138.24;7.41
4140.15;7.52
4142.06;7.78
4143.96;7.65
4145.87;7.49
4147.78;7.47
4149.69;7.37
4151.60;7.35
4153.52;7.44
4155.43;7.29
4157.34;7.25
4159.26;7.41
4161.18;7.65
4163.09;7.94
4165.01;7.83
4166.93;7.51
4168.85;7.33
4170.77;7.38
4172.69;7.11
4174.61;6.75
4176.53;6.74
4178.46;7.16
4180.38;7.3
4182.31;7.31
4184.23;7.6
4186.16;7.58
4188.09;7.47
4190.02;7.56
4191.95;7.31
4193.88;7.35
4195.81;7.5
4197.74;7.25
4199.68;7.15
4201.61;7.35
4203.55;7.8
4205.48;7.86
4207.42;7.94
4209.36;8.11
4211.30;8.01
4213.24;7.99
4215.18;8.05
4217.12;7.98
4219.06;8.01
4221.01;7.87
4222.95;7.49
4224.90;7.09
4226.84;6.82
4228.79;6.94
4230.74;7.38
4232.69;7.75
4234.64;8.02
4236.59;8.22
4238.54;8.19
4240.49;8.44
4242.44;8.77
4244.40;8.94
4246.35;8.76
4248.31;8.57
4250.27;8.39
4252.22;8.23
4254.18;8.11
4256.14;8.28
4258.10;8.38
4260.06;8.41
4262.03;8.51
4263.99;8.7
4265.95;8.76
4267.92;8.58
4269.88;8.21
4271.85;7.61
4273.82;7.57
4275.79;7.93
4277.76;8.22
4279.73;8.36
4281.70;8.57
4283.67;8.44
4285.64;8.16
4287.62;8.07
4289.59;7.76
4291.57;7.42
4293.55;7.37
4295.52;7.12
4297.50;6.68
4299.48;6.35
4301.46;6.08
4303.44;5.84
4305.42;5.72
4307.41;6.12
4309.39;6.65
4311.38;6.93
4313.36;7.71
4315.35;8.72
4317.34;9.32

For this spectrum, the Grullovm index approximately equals 4102.19 AA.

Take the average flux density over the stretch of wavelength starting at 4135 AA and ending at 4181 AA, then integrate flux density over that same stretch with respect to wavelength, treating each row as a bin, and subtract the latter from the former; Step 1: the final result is -333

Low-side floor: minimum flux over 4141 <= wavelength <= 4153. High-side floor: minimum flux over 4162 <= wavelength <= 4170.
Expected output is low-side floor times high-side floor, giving 54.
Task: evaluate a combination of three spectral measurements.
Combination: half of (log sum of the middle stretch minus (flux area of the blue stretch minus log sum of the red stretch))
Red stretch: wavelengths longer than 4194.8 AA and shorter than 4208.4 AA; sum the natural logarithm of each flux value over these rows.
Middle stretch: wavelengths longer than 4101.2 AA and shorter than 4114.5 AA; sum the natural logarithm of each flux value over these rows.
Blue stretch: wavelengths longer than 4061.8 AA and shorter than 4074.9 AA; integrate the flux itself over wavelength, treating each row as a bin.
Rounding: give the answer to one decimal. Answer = -34.7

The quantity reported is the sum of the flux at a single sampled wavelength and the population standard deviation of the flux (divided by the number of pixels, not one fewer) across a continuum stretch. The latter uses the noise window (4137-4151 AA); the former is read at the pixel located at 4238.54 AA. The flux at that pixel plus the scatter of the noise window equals 8.32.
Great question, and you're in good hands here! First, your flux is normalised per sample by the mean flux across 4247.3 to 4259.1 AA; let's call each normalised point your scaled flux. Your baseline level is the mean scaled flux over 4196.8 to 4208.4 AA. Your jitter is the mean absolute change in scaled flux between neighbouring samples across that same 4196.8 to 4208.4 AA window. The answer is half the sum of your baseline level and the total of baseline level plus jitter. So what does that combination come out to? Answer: 0.92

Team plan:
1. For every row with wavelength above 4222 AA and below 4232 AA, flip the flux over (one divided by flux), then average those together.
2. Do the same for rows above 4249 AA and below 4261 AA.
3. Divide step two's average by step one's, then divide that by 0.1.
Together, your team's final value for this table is 8.6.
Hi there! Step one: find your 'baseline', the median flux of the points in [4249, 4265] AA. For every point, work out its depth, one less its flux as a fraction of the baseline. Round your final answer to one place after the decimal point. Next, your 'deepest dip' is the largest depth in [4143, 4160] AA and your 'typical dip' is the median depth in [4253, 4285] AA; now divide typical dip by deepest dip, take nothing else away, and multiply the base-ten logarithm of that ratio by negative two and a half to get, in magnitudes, 4.7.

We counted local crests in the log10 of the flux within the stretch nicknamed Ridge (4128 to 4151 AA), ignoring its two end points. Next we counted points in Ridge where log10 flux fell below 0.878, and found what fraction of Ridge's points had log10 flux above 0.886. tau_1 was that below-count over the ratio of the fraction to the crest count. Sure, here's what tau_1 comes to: 84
